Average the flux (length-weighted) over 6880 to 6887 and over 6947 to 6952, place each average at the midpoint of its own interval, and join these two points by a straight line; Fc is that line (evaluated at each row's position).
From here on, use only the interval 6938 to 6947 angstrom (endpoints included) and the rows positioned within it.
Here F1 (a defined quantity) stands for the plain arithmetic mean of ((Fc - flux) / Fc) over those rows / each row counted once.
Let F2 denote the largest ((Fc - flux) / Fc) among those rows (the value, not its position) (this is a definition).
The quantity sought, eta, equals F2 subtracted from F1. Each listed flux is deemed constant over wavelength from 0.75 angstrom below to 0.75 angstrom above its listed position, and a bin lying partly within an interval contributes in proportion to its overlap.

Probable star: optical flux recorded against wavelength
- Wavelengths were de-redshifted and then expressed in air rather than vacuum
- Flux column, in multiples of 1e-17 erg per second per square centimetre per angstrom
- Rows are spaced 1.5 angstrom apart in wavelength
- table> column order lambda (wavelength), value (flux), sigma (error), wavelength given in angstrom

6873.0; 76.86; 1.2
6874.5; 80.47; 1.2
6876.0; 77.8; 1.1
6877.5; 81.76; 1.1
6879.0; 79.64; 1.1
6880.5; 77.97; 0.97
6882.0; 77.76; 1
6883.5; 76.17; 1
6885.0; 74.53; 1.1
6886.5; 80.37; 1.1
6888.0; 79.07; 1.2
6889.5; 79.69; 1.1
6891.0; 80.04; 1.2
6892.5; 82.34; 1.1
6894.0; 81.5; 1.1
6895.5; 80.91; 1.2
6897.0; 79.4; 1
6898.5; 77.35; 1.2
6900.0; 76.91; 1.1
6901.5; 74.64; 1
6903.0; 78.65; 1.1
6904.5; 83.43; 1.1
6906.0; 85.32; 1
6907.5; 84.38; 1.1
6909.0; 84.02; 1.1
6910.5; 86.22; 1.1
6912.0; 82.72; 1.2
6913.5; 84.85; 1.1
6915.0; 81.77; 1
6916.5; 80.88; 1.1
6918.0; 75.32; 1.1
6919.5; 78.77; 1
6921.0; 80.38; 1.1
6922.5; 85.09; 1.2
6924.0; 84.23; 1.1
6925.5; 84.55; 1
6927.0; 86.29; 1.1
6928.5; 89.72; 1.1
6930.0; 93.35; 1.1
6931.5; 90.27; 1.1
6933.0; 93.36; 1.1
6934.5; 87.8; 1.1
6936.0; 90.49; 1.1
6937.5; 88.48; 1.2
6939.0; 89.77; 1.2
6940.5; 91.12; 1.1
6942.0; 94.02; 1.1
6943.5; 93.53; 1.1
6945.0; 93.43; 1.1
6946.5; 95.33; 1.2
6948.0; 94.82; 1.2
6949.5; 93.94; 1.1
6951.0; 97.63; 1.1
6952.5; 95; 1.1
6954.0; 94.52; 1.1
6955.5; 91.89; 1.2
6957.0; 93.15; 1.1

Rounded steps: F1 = 0.008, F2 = 0.030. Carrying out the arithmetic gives -0.022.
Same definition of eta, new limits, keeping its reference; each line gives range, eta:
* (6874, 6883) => -0.033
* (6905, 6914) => -0.029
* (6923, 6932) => -0.033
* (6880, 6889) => -0.043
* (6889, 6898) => -0.028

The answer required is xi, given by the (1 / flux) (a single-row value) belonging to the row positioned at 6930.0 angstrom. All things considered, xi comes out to 0.0107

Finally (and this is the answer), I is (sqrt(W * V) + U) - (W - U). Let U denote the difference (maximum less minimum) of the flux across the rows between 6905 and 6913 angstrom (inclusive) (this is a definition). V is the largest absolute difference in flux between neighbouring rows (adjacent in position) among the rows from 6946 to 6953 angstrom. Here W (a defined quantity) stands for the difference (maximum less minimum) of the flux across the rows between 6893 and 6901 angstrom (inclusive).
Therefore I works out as 7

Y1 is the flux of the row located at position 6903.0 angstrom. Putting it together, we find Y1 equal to 78.65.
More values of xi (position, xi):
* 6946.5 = 0.0105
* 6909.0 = 0.0119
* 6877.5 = 0.0122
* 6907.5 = 0.0119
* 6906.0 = 0.0117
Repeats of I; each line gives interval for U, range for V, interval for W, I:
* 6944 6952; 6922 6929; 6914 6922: 7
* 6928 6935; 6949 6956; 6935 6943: 10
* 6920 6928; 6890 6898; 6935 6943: 10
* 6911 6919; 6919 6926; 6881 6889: 18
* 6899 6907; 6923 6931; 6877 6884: 20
